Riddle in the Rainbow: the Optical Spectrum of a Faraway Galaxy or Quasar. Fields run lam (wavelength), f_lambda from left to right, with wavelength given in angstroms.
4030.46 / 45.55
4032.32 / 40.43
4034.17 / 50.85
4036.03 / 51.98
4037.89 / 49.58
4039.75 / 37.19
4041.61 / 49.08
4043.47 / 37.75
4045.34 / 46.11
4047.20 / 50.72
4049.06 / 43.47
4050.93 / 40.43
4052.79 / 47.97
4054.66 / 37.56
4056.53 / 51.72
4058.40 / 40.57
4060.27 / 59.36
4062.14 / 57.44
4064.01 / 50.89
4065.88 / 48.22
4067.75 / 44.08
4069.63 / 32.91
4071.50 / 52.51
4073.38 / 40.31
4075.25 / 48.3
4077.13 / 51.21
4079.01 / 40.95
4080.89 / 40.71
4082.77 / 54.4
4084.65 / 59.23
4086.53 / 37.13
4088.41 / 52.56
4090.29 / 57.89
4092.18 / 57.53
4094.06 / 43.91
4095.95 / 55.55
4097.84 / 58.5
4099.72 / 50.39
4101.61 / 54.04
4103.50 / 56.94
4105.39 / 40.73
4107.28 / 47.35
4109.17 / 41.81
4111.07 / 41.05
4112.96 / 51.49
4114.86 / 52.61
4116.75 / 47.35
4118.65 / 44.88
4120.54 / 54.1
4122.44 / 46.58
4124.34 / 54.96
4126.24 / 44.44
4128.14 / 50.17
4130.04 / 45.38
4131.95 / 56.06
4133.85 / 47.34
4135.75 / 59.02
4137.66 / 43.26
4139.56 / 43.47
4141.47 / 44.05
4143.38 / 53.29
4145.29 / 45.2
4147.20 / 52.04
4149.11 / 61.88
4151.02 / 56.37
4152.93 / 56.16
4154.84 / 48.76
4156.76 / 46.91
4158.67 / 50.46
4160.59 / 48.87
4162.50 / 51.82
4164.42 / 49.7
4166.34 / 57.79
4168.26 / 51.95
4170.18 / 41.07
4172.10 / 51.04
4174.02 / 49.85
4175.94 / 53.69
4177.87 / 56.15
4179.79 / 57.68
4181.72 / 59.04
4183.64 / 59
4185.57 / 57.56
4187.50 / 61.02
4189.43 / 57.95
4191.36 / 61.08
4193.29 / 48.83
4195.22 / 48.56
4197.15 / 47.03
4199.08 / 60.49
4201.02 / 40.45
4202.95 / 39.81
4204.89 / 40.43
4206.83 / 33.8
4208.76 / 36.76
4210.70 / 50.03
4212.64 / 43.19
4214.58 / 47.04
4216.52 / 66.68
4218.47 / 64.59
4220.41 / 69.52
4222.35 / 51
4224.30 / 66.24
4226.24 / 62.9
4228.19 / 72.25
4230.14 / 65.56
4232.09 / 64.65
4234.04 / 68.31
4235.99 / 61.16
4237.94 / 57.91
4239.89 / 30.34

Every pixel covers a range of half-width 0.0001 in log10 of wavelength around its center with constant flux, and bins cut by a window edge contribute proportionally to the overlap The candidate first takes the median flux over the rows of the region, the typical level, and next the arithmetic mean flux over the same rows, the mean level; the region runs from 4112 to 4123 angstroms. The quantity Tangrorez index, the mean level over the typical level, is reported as 1.00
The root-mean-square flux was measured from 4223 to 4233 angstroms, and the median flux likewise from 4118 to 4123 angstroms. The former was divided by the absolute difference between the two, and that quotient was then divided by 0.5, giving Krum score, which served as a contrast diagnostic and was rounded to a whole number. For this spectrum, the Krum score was 7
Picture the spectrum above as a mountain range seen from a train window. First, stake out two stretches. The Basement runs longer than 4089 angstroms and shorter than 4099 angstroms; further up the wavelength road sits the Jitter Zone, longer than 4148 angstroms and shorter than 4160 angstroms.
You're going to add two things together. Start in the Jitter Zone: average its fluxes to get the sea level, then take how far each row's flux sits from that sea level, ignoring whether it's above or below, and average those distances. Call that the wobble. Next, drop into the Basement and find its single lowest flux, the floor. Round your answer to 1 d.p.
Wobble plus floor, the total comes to 48.6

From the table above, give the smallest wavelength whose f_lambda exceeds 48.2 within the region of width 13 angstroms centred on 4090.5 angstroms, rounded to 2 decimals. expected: 4084.65 angstroms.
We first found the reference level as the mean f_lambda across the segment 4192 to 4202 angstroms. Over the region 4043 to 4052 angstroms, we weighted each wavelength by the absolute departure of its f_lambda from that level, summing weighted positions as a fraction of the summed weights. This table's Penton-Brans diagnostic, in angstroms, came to 4047.0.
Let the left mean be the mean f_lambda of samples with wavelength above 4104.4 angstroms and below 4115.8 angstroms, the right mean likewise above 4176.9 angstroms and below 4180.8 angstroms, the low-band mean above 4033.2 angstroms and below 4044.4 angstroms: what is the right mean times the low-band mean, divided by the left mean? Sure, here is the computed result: 57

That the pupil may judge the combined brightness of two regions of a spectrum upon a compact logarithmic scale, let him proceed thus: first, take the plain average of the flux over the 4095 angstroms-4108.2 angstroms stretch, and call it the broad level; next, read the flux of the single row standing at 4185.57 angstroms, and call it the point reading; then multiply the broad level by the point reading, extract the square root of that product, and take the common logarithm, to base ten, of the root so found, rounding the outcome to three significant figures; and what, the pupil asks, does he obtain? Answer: 1.74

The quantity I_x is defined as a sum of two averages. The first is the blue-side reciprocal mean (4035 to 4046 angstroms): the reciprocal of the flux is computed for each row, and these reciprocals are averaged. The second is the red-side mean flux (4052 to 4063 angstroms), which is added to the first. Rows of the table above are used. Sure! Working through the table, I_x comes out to 49.1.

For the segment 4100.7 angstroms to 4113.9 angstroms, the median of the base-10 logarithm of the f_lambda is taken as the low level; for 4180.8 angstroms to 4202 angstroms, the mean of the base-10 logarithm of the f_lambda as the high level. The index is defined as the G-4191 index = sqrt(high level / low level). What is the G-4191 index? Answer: 1.017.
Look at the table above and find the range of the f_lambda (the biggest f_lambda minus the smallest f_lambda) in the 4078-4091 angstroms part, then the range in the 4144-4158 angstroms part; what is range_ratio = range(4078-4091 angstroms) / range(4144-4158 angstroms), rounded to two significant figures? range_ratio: 1.3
